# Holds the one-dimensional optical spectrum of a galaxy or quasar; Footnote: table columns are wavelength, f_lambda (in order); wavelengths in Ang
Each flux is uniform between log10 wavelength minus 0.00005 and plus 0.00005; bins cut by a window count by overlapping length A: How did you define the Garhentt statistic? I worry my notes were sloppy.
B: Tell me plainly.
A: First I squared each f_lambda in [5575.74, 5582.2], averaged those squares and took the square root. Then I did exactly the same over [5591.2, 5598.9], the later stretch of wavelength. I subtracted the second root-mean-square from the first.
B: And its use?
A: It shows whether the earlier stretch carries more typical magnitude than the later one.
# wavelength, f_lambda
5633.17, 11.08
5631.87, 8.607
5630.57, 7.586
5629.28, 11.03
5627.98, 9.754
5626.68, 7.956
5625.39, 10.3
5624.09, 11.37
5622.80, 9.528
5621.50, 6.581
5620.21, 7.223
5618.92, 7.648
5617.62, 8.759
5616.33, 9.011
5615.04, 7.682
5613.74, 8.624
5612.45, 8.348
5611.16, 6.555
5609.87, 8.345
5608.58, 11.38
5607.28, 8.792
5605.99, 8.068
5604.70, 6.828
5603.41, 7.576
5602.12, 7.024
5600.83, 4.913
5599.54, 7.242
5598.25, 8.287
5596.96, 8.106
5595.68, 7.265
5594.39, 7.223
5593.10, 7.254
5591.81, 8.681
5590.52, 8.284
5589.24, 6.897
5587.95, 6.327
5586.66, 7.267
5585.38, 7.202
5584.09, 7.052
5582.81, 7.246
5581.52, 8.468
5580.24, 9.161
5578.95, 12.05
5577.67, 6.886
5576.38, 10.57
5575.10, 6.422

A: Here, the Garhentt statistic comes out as 1.8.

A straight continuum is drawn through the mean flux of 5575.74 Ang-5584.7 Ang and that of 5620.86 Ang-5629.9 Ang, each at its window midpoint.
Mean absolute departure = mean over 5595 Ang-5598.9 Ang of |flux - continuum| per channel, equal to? 1.2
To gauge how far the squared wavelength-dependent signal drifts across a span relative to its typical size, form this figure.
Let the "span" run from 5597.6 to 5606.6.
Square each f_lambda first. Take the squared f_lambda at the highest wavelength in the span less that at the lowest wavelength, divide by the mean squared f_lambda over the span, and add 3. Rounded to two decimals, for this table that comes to 2.93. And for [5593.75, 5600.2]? 3.00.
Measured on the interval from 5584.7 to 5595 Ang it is 3.01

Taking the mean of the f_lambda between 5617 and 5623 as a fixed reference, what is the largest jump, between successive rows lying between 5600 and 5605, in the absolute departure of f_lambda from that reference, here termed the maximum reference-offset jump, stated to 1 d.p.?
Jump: 2.1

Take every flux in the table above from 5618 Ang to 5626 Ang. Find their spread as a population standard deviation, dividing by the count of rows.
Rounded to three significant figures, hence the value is 1.74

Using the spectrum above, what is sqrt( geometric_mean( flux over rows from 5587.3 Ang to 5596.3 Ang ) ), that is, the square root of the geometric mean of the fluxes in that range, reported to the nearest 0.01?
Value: 2.72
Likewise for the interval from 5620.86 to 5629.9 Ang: 3.06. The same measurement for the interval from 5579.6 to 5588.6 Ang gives 2.74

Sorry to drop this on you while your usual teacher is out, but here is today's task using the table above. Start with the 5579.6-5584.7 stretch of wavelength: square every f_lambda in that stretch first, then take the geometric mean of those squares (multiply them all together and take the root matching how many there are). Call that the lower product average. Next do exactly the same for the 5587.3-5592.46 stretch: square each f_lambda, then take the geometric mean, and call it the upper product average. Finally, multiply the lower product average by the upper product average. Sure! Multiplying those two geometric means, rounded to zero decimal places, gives 3527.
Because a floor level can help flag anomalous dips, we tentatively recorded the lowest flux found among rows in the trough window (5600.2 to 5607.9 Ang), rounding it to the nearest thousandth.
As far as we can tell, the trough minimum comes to 4.913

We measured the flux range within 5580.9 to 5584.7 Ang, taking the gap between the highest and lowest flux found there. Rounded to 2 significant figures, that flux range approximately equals 1.4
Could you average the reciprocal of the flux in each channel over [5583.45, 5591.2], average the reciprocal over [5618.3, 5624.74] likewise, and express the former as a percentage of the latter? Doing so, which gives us 114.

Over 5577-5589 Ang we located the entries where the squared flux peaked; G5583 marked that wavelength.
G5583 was 5578.95 Ang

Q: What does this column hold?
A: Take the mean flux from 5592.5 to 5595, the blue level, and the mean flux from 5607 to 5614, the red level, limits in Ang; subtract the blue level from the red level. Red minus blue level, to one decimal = 1.4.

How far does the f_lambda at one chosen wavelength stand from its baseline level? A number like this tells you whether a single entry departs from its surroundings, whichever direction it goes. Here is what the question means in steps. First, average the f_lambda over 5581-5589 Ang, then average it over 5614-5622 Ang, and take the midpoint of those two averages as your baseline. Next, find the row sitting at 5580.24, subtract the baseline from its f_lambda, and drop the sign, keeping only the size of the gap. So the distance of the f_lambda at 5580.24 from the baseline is 1.6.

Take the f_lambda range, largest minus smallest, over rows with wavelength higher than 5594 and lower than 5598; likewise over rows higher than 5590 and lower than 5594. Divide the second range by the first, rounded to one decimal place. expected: 1.6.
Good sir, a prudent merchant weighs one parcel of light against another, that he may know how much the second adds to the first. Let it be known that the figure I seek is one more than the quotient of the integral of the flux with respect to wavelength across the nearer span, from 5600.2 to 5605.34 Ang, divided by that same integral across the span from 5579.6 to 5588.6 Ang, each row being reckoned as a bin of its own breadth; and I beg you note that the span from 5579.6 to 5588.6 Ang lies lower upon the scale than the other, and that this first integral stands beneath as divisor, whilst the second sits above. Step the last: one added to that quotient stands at 1.5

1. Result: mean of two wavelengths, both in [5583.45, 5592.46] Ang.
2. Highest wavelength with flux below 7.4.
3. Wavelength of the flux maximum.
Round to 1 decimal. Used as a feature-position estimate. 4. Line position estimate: 5590.5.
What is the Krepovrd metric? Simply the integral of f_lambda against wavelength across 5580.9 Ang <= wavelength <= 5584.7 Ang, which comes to 29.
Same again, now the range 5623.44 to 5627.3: 38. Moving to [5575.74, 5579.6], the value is 38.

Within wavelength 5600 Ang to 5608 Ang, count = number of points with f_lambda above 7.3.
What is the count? 3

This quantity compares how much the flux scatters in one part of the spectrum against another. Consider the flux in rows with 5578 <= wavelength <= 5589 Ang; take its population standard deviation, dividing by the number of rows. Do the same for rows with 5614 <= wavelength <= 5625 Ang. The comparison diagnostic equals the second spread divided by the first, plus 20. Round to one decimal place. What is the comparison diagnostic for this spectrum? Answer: 20.8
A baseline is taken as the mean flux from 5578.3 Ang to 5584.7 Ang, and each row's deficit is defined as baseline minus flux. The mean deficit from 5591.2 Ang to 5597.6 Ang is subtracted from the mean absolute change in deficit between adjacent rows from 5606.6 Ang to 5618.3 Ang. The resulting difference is 0.4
